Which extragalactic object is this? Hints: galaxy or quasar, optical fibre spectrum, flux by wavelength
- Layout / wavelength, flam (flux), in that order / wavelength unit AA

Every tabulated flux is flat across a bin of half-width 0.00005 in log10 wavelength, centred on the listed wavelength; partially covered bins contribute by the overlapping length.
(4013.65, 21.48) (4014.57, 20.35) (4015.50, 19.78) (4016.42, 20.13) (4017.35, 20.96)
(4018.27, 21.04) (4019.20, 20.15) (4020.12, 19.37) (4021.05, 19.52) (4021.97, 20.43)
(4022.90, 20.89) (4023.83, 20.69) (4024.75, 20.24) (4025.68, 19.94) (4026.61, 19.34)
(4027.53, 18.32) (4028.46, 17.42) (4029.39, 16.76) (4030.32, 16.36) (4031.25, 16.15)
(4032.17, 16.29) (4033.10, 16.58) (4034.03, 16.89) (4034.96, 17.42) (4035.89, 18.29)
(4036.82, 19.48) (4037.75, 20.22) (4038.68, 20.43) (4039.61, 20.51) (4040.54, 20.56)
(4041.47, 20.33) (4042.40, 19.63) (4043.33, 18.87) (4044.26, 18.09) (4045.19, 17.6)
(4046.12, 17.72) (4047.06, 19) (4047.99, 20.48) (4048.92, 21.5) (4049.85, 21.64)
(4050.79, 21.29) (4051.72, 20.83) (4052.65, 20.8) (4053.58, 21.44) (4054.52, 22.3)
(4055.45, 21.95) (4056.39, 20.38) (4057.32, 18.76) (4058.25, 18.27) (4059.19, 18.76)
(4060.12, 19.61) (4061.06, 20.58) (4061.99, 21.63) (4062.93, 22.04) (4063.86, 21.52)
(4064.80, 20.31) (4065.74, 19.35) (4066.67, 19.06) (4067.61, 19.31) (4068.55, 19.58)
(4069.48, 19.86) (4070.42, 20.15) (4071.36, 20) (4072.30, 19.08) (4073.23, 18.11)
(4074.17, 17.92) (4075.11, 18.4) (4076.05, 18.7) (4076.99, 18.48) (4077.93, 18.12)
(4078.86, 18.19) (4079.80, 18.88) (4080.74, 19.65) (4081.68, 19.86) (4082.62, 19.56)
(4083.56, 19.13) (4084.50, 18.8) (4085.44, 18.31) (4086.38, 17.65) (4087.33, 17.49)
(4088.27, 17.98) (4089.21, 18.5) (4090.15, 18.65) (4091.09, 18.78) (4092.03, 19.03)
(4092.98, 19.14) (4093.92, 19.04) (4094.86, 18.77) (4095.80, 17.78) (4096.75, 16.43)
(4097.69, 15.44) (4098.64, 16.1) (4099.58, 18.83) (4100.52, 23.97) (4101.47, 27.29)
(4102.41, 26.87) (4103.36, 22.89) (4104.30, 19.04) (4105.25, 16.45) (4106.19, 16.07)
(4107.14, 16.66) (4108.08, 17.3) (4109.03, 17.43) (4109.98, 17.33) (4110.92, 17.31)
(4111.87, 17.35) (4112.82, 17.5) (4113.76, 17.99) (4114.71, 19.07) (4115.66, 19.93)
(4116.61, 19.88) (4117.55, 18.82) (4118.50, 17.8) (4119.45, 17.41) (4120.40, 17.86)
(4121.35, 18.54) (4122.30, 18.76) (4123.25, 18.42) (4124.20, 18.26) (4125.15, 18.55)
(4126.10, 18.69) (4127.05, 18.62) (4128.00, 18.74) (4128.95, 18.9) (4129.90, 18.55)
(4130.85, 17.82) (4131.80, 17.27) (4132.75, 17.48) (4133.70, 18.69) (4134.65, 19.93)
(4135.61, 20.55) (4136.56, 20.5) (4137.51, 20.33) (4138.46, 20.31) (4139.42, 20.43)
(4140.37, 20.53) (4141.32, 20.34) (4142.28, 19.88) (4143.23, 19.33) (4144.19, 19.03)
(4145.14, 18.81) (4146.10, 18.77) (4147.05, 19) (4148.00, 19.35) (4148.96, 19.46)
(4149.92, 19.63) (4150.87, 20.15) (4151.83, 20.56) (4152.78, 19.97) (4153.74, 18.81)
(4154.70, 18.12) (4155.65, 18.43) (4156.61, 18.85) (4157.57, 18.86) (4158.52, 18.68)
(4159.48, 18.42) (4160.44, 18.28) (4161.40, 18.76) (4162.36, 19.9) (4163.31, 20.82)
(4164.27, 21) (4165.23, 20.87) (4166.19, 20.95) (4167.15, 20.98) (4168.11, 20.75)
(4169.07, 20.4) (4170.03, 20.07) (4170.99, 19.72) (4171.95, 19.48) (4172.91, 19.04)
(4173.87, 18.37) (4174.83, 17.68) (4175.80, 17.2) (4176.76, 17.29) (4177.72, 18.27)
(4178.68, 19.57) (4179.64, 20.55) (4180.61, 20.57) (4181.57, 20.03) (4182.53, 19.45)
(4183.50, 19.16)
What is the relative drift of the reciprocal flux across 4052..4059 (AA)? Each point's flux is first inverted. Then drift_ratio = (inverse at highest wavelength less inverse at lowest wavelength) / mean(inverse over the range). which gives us 0.14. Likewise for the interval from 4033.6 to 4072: -0.18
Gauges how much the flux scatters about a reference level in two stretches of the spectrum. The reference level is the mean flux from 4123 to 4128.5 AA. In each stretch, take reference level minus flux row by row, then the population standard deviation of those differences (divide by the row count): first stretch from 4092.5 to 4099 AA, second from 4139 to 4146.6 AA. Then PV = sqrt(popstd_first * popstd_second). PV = 0.99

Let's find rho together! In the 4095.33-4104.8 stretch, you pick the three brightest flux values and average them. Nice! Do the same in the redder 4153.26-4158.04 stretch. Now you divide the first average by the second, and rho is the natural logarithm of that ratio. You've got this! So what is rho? 0.32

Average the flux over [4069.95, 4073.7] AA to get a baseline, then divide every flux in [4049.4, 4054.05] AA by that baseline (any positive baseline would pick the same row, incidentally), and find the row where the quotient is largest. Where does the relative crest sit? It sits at 4049.85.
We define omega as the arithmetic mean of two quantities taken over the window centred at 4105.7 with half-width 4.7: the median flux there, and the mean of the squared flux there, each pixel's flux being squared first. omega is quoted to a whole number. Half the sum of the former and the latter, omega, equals 212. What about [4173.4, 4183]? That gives 189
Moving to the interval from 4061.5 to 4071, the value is 216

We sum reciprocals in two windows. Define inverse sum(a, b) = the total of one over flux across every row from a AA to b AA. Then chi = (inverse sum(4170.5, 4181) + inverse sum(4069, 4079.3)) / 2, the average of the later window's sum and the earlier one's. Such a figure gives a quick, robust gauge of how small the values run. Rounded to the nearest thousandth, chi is 0.585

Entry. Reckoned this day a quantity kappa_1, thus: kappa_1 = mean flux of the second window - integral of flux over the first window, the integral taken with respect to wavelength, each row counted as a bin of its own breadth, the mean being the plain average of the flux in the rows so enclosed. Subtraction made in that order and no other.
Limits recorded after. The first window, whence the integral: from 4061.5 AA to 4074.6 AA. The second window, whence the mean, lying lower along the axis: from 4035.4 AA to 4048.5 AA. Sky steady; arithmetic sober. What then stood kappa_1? -241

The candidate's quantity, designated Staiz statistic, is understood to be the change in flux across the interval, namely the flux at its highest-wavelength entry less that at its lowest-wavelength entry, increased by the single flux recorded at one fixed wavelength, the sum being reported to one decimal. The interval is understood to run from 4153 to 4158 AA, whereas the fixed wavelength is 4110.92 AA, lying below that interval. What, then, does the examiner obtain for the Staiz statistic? 17.4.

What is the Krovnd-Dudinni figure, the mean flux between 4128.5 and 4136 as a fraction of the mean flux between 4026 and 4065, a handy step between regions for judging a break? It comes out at 0.96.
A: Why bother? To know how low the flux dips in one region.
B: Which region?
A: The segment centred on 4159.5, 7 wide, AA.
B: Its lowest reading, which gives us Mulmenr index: 18.28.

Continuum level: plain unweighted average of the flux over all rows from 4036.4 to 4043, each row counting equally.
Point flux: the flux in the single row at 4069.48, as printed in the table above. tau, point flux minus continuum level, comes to -0.3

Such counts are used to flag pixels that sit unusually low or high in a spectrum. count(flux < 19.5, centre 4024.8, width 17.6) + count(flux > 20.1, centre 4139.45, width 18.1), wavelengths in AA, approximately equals 16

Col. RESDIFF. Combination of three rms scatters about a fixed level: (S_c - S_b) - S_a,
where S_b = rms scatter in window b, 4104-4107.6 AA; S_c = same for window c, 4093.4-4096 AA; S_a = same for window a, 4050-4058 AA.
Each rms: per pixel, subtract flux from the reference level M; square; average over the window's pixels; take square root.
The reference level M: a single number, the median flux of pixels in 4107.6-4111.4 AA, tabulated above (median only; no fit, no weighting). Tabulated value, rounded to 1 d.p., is -3.7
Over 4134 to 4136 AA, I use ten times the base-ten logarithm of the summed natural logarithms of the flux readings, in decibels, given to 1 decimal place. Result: 7.8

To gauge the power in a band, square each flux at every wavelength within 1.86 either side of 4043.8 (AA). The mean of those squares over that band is 345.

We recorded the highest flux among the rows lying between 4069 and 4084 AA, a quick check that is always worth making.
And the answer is 20.15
